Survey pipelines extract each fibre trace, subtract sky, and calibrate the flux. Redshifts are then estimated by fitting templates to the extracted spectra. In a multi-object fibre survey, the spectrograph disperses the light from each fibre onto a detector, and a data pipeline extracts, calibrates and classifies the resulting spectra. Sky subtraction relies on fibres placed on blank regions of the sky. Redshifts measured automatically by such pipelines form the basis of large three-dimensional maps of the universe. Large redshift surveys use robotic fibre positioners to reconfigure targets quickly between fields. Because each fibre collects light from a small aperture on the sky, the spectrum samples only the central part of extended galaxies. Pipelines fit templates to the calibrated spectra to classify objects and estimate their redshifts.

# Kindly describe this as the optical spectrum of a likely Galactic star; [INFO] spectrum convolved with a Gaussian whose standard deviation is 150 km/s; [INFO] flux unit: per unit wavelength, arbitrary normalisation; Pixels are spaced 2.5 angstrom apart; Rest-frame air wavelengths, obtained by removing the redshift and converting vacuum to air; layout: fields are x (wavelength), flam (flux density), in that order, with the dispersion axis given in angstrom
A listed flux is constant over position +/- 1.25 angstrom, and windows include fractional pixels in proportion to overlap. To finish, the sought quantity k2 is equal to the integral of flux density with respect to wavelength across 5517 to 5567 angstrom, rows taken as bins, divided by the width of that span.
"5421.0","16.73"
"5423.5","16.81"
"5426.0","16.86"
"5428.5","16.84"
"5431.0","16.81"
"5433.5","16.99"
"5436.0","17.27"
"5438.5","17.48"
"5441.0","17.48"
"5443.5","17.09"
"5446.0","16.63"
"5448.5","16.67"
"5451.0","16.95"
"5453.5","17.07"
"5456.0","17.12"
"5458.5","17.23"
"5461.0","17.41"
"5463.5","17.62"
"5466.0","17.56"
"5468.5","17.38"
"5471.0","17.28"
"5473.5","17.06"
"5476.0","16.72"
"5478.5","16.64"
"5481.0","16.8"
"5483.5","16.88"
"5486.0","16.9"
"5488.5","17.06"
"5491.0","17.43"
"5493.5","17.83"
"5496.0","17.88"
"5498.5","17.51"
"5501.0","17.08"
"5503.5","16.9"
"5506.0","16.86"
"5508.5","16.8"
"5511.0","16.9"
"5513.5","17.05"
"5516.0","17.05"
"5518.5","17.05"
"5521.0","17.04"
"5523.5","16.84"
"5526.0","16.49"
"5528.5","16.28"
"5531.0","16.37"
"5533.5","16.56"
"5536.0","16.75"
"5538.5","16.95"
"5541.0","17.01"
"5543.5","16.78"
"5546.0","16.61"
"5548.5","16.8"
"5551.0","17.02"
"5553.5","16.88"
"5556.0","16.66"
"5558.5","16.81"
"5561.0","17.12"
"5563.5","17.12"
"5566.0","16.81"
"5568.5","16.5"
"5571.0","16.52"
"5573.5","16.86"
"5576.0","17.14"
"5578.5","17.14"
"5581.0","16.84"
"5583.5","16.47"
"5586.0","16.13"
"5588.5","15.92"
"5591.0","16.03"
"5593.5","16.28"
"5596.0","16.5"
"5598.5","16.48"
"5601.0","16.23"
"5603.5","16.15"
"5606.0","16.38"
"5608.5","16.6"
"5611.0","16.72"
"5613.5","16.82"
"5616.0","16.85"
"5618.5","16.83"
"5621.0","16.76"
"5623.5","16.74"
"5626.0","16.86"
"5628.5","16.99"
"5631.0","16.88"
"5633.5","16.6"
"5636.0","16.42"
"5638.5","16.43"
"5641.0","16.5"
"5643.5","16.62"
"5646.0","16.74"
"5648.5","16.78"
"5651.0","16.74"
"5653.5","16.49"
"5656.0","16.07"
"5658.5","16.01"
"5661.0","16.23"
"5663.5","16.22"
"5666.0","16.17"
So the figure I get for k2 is 16.8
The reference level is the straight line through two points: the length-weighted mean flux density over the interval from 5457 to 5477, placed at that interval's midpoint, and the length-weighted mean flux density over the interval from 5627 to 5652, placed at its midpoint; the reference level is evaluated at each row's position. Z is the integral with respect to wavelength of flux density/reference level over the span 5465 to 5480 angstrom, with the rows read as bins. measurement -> 14.8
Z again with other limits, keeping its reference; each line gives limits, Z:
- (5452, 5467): 15.0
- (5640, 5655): 15.0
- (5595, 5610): 14.6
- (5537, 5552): 14.9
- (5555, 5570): 14.9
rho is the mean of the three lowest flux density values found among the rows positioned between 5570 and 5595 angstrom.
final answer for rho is 16.0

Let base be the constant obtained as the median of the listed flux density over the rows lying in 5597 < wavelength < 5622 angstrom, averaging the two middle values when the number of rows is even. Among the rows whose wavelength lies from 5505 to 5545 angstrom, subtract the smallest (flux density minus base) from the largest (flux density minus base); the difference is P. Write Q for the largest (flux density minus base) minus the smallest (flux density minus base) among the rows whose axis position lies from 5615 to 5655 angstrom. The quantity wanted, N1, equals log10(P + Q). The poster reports 0.13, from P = 0.8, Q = 0.6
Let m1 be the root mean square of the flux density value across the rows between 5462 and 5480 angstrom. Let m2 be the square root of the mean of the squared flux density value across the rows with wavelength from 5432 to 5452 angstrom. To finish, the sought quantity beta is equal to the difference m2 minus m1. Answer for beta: -0.1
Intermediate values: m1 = 17.18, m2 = 17.1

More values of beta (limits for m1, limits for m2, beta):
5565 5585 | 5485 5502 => 0.6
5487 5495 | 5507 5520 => -0.5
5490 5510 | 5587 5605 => -1.1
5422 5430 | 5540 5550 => 0.0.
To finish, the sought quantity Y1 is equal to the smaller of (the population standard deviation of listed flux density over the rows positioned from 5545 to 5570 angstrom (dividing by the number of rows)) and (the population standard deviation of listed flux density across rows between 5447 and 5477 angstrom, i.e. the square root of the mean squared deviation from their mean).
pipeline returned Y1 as 0.20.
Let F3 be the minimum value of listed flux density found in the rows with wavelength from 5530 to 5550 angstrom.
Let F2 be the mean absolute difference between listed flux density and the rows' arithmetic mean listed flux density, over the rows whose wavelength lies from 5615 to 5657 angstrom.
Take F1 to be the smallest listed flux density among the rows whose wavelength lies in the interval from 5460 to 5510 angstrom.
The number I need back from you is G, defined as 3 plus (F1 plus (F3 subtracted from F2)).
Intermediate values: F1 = 16.64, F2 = 0.18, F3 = 16.37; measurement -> 3.4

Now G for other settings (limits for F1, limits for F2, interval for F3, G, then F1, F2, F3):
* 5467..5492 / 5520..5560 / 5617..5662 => 3.8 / 16.64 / 0.18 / 16.01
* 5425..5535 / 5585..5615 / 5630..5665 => 3.5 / 16.28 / 0.23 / 16.01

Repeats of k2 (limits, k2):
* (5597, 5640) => 16.6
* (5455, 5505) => 17.2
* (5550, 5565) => 16.9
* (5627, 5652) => 16.7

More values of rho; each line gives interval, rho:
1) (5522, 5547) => 16.4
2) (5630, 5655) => 16.4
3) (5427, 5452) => 16.7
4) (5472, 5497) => 16.7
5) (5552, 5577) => 16.6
